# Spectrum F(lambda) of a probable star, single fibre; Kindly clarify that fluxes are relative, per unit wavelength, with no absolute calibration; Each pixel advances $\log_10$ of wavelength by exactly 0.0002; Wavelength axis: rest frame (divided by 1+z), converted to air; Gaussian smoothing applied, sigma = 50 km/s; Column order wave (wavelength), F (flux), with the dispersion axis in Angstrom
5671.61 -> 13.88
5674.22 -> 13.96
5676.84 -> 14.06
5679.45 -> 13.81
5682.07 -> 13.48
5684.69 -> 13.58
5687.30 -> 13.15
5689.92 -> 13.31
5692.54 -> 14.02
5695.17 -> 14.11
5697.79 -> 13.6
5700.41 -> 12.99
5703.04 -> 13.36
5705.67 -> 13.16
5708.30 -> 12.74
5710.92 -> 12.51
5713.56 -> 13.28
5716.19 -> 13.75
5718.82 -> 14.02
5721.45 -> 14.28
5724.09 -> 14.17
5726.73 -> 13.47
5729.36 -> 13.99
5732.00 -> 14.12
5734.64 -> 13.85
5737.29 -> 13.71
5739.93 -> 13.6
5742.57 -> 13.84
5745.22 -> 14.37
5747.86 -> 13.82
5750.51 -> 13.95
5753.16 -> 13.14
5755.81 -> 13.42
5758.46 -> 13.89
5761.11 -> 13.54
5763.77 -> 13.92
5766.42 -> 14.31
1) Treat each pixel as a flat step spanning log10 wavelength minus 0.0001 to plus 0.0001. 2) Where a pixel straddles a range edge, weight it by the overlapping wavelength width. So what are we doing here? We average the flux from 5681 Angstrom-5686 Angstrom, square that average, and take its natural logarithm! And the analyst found 5.21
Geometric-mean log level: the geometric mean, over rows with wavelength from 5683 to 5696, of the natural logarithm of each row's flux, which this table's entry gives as 2.61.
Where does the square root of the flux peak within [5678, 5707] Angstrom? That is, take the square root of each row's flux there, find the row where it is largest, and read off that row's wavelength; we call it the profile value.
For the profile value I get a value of 5695.17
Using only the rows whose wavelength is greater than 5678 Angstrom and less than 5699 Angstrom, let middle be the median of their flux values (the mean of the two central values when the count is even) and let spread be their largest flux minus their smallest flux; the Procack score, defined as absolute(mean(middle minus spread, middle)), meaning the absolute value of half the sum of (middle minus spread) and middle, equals 13.11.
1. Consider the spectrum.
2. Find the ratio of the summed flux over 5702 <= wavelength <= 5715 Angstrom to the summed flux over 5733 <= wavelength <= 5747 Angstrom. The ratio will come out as 0.938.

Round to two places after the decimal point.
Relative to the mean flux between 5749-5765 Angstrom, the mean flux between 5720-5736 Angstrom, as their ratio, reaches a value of 1.02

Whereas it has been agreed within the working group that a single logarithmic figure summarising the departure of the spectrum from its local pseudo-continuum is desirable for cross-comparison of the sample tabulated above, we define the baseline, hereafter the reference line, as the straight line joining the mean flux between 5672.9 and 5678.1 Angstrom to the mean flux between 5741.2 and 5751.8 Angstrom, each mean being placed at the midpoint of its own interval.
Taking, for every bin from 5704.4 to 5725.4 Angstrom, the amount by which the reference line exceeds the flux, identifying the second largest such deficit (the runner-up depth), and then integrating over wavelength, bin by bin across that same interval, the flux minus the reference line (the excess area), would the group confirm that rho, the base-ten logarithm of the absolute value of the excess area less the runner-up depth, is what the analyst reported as 1.1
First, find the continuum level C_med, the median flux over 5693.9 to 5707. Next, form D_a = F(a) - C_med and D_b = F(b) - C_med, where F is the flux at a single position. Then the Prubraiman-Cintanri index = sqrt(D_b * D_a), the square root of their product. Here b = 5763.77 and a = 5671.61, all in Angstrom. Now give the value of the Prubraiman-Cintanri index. 0.54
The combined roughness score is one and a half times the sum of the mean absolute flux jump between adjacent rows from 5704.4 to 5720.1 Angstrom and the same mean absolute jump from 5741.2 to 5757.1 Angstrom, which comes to 1.34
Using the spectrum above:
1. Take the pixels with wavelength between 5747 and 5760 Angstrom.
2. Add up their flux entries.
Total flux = 68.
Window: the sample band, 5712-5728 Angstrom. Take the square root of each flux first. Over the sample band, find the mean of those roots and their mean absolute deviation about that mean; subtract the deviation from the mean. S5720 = 3.67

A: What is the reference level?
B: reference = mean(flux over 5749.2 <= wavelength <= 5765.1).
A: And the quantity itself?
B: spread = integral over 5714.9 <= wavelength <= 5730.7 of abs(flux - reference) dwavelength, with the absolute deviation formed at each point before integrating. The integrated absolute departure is 5.7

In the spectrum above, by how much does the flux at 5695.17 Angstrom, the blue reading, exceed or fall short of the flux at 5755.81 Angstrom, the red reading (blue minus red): 0.7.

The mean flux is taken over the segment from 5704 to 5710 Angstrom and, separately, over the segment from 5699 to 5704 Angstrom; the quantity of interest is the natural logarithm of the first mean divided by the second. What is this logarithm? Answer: -0.017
